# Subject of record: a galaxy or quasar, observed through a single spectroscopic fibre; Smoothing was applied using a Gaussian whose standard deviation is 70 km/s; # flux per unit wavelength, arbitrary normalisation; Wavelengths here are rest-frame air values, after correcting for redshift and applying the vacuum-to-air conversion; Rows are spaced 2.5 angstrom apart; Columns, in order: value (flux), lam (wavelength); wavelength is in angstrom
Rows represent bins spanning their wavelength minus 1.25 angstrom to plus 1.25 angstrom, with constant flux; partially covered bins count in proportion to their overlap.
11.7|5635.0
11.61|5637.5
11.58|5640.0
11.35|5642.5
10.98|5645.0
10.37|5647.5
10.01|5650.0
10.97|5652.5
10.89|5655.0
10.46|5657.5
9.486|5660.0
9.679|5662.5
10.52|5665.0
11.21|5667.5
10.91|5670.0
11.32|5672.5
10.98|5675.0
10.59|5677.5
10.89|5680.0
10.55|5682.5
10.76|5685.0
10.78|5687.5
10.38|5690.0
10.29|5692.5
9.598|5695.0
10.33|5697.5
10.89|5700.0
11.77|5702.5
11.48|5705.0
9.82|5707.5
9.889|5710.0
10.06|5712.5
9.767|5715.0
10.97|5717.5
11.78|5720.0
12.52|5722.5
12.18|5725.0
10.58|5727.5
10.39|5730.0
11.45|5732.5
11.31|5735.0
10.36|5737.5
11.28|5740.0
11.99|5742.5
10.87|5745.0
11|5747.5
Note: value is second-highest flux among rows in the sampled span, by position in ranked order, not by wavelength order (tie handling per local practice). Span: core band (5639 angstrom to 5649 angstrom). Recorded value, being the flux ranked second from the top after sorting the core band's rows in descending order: 11.35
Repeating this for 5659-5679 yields 11.21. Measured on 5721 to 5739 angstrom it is 12.18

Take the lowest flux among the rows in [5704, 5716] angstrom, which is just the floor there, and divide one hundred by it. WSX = 10.2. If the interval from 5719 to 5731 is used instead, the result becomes 9.6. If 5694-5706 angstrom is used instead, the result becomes 10.4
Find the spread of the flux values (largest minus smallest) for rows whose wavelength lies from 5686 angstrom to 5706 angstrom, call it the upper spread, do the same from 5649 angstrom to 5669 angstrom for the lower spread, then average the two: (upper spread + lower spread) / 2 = 1.95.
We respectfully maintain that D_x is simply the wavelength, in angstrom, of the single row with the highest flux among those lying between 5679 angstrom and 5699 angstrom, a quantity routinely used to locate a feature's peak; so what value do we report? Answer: 5680.0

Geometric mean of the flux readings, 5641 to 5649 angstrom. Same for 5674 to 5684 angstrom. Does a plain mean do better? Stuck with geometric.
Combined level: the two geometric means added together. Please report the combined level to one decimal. 21.6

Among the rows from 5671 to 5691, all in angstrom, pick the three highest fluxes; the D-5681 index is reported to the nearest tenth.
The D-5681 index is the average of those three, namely 11.1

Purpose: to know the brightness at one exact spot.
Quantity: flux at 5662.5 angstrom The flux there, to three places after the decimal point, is 9.679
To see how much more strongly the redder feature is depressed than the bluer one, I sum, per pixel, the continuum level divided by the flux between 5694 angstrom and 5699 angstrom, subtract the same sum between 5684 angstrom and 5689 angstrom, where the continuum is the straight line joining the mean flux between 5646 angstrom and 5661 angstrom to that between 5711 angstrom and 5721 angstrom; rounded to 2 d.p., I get 0.17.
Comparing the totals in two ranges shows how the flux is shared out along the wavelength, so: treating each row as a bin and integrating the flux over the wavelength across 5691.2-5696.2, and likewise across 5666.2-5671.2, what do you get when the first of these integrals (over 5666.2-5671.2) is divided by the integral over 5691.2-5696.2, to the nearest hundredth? 1.11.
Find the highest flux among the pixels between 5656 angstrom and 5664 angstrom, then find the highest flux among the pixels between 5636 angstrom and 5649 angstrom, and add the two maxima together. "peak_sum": 22.1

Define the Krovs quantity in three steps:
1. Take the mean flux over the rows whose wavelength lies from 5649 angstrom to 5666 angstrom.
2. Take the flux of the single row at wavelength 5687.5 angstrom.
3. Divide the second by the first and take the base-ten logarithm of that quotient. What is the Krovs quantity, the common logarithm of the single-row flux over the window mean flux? 0.020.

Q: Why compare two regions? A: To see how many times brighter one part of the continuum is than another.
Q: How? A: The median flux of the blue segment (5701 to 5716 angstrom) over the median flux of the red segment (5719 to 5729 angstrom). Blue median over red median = 0.83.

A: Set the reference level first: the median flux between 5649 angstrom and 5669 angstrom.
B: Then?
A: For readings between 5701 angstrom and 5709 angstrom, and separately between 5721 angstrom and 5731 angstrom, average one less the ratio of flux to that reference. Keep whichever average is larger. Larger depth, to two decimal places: -0.05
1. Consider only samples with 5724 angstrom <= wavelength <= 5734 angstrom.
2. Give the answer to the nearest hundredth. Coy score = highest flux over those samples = 12.18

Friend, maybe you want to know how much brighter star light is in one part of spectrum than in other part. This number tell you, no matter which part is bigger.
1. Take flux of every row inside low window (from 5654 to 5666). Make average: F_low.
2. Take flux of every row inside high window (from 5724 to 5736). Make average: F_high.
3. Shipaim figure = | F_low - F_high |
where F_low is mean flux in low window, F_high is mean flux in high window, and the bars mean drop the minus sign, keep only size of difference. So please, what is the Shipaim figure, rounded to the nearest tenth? 1.0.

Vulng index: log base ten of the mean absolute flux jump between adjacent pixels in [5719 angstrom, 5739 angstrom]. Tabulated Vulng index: -0.14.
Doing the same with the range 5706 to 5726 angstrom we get -0.29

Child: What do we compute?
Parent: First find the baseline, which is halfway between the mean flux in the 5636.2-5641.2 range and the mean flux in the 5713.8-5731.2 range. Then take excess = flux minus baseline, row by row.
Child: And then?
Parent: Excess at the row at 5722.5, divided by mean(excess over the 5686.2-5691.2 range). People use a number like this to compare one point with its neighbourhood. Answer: -1.4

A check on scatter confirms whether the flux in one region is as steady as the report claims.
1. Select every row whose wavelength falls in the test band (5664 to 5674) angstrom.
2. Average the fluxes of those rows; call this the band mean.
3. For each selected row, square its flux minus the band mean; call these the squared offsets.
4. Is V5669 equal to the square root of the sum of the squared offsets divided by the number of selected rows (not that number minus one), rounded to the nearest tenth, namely 0.3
